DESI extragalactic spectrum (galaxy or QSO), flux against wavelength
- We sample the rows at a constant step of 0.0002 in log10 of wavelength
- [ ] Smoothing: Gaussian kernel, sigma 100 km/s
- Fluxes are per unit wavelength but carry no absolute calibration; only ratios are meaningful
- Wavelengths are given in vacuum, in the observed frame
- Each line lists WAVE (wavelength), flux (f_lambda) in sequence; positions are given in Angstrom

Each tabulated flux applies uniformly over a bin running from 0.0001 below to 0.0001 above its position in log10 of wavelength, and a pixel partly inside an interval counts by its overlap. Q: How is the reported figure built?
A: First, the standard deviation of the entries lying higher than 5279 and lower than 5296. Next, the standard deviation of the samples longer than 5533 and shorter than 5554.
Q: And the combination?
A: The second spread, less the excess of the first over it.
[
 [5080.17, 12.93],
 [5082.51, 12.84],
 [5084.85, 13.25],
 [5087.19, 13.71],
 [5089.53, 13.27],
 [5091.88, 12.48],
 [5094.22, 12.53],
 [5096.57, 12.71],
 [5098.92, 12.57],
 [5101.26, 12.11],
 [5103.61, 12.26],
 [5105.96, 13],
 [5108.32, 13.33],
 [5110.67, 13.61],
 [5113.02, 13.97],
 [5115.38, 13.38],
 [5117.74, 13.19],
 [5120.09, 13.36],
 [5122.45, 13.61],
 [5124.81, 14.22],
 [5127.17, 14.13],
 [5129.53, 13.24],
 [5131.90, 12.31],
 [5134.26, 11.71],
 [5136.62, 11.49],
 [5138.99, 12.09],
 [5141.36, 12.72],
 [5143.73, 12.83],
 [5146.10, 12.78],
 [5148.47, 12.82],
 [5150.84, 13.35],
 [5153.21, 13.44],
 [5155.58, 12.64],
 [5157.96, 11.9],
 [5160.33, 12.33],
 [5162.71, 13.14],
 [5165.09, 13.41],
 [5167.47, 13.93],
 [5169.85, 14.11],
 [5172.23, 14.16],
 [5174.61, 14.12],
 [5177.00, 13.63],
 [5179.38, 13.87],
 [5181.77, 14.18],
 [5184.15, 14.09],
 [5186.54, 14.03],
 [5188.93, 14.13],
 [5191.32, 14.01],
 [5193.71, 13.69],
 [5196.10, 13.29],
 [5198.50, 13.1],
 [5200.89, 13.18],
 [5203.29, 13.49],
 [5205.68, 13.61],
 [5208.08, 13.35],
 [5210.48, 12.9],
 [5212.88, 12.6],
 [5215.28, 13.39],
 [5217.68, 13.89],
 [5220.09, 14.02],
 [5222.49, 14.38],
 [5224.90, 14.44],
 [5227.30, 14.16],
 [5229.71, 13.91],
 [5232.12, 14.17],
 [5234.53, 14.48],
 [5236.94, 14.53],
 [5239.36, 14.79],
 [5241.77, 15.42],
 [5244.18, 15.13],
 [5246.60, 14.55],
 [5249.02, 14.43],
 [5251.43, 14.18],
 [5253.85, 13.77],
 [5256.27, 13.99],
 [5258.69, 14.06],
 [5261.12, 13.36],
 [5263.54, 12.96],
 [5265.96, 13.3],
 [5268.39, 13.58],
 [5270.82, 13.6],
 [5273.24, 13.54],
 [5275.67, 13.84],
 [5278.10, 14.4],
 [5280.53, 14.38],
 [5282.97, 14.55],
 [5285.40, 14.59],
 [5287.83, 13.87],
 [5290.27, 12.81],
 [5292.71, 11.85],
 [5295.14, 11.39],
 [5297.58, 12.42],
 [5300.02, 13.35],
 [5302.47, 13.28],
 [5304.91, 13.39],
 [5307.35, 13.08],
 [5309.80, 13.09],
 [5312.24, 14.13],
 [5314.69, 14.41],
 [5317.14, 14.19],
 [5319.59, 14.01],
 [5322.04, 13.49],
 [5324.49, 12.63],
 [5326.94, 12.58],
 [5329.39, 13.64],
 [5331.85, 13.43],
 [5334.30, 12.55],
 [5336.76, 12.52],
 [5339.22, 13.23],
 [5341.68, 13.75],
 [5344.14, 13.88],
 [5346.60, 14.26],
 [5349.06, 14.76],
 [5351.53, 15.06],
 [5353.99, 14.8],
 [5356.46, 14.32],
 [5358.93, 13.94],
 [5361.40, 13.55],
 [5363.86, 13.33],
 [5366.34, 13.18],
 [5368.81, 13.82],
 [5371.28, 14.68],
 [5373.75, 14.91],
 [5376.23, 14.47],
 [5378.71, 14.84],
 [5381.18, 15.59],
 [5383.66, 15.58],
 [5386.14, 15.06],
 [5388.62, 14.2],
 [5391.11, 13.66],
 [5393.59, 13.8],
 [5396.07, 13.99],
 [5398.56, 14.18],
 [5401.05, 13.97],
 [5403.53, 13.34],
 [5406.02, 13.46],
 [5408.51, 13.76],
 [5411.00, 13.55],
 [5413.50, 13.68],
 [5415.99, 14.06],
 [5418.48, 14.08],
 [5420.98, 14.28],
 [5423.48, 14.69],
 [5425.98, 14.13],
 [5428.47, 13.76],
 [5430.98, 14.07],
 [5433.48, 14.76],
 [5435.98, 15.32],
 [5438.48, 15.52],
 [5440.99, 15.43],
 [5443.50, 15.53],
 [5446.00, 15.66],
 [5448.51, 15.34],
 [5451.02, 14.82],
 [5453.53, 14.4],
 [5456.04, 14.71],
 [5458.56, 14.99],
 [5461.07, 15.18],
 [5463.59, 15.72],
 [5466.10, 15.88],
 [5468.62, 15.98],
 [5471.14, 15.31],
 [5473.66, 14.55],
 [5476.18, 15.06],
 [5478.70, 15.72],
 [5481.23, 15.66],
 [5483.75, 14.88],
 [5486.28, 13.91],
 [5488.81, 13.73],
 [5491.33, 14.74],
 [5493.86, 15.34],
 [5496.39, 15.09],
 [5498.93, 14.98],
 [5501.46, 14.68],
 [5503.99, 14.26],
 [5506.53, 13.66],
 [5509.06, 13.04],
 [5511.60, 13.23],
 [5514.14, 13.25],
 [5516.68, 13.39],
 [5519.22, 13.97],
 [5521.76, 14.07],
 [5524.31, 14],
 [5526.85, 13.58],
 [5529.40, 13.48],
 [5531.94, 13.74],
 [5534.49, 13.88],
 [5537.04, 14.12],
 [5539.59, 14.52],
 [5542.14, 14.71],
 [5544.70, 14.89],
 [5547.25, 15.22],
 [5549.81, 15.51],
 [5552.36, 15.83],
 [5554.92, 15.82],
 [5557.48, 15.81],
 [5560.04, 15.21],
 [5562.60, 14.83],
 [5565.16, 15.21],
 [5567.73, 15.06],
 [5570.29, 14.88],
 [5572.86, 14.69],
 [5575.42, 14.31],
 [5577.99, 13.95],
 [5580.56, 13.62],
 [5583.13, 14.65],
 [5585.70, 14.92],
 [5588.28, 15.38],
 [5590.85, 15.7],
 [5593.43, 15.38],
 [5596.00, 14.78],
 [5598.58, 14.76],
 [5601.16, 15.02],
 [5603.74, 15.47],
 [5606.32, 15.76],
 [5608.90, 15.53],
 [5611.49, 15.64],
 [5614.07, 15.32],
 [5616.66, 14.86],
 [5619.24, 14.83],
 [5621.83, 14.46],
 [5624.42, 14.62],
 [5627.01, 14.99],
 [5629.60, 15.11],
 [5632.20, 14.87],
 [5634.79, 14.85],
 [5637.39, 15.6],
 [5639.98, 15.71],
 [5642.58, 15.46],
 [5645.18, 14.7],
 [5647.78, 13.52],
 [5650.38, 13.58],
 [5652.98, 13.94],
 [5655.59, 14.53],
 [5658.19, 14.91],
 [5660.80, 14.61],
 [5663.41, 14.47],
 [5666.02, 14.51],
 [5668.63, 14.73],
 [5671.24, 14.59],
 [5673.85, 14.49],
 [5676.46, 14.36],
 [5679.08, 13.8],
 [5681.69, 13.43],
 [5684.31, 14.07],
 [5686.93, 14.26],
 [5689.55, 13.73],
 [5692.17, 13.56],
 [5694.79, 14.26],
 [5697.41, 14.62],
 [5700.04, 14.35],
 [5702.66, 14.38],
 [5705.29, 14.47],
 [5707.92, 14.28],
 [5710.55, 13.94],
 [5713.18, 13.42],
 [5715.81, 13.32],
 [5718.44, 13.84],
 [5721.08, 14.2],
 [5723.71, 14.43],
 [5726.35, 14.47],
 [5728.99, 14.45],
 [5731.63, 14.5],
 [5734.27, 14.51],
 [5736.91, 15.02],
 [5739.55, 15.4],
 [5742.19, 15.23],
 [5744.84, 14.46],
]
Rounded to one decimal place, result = 0.0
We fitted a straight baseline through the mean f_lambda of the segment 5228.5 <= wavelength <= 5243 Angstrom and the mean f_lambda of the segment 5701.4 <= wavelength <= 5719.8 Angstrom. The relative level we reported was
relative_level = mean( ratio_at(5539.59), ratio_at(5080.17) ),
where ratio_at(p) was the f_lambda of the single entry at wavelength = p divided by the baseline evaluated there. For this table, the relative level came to 0.95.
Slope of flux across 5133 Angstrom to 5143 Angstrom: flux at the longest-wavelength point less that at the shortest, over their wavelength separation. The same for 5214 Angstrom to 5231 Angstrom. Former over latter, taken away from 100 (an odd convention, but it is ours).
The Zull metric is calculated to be 96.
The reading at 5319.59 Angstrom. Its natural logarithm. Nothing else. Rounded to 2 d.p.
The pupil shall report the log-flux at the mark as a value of 2.64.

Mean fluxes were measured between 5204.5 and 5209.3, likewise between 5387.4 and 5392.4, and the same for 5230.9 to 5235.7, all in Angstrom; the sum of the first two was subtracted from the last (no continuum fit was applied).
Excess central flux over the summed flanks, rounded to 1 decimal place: -13.1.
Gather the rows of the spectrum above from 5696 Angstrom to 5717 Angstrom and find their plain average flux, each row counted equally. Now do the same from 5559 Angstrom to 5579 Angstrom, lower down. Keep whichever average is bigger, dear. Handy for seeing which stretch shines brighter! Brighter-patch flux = 14.8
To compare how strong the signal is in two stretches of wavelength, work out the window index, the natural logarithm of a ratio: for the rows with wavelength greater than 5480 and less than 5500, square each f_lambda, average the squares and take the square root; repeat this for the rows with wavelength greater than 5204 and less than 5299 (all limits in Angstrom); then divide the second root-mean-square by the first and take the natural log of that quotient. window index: -0.07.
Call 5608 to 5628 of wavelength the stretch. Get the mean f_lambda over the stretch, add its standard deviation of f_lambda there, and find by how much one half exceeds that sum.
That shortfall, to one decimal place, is -14.9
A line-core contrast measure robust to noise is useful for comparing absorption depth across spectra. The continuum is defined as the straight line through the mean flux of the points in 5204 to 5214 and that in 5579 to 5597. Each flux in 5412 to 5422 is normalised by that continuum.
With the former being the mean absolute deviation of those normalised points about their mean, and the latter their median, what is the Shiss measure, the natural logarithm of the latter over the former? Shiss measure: 4.45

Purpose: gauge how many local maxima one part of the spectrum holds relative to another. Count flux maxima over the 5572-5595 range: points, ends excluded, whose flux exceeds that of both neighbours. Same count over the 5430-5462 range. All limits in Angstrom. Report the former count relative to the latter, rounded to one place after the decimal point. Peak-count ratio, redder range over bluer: 0.5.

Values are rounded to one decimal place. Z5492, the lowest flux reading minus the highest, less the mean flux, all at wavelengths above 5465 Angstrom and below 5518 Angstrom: -17.5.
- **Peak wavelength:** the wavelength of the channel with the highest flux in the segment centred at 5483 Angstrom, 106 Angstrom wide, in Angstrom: 5468.62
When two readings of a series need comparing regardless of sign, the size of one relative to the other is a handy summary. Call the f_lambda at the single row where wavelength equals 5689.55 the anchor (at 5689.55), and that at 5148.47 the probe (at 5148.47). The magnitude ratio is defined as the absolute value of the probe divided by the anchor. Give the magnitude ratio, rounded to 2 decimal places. 0.93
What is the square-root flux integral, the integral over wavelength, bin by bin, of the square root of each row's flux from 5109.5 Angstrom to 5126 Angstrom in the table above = 61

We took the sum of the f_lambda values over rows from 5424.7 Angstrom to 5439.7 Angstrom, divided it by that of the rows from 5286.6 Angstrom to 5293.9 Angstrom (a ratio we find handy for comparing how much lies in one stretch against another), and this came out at 2.3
